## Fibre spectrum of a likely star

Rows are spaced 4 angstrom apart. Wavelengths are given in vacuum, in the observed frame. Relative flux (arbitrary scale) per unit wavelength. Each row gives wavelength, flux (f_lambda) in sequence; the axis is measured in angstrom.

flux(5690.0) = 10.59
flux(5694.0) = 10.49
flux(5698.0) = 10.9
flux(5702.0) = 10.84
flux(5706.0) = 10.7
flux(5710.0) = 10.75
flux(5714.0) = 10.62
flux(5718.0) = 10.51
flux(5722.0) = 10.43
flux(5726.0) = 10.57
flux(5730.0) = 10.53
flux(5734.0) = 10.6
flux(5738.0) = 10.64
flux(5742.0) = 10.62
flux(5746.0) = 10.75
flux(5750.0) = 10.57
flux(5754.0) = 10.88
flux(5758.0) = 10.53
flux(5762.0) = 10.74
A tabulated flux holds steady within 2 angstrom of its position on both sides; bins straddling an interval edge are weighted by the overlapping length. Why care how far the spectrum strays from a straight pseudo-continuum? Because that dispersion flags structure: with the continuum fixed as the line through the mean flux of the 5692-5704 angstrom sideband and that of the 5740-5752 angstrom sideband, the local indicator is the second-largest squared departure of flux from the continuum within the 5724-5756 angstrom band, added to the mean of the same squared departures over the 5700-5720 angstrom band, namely 0.0338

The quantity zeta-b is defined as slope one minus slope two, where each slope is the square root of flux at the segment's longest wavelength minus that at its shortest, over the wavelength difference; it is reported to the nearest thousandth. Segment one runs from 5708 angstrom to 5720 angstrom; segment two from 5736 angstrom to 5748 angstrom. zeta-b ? -0.007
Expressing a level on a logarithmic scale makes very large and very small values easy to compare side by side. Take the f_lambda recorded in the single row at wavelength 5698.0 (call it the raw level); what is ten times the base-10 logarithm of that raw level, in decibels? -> 10.4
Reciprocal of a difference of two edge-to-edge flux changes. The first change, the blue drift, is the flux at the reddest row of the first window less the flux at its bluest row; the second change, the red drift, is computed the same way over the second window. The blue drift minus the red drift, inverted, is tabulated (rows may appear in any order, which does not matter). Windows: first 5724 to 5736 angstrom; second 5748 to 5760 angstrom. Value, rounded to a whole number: 14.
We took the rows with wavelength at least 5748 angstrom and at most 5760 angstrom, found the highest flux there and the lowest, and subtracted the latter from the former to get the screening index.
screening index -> 0.35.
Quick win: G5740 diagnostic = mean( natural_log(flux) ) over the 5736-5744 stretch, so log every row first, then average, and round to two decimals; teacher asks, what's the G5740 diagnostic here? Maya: 2.36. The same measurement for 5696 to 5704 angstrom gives 2.39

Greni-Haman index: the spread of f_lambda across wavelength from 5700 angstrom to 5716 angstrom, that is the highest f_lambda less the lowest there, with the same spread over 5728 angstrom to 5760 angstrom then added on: 0.57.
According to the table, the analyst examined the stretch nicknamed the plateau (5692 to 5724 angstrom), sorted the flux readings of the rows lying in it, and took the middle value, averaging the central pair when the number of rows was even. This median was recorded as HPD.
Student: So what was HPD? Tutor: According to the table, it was 10.66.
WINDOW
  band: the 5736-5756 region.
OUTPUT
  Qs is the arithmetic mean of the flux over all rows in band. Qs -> 10.69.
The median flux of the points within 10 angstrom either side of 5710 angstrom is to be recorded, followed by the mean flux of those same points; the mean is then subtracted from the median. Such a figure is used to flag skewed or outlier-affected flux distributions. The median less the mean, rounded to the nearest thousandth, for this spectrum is 0.016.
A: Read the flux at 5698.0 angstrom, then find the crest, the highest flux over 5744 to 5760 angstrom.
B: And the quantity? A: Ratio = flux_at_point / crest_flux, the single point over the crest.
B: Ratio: 1.00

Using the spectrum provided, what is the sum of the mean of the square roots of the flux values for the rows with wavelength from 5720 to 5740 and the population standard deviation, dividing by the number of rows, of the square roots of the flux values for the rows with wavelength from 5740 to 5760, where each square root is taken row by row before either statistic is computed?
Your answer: 3.27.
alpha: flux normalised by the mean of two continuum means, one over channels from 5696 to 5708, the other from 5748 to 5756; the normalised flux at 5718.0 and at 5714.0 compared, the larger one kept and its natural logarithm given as -0.014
